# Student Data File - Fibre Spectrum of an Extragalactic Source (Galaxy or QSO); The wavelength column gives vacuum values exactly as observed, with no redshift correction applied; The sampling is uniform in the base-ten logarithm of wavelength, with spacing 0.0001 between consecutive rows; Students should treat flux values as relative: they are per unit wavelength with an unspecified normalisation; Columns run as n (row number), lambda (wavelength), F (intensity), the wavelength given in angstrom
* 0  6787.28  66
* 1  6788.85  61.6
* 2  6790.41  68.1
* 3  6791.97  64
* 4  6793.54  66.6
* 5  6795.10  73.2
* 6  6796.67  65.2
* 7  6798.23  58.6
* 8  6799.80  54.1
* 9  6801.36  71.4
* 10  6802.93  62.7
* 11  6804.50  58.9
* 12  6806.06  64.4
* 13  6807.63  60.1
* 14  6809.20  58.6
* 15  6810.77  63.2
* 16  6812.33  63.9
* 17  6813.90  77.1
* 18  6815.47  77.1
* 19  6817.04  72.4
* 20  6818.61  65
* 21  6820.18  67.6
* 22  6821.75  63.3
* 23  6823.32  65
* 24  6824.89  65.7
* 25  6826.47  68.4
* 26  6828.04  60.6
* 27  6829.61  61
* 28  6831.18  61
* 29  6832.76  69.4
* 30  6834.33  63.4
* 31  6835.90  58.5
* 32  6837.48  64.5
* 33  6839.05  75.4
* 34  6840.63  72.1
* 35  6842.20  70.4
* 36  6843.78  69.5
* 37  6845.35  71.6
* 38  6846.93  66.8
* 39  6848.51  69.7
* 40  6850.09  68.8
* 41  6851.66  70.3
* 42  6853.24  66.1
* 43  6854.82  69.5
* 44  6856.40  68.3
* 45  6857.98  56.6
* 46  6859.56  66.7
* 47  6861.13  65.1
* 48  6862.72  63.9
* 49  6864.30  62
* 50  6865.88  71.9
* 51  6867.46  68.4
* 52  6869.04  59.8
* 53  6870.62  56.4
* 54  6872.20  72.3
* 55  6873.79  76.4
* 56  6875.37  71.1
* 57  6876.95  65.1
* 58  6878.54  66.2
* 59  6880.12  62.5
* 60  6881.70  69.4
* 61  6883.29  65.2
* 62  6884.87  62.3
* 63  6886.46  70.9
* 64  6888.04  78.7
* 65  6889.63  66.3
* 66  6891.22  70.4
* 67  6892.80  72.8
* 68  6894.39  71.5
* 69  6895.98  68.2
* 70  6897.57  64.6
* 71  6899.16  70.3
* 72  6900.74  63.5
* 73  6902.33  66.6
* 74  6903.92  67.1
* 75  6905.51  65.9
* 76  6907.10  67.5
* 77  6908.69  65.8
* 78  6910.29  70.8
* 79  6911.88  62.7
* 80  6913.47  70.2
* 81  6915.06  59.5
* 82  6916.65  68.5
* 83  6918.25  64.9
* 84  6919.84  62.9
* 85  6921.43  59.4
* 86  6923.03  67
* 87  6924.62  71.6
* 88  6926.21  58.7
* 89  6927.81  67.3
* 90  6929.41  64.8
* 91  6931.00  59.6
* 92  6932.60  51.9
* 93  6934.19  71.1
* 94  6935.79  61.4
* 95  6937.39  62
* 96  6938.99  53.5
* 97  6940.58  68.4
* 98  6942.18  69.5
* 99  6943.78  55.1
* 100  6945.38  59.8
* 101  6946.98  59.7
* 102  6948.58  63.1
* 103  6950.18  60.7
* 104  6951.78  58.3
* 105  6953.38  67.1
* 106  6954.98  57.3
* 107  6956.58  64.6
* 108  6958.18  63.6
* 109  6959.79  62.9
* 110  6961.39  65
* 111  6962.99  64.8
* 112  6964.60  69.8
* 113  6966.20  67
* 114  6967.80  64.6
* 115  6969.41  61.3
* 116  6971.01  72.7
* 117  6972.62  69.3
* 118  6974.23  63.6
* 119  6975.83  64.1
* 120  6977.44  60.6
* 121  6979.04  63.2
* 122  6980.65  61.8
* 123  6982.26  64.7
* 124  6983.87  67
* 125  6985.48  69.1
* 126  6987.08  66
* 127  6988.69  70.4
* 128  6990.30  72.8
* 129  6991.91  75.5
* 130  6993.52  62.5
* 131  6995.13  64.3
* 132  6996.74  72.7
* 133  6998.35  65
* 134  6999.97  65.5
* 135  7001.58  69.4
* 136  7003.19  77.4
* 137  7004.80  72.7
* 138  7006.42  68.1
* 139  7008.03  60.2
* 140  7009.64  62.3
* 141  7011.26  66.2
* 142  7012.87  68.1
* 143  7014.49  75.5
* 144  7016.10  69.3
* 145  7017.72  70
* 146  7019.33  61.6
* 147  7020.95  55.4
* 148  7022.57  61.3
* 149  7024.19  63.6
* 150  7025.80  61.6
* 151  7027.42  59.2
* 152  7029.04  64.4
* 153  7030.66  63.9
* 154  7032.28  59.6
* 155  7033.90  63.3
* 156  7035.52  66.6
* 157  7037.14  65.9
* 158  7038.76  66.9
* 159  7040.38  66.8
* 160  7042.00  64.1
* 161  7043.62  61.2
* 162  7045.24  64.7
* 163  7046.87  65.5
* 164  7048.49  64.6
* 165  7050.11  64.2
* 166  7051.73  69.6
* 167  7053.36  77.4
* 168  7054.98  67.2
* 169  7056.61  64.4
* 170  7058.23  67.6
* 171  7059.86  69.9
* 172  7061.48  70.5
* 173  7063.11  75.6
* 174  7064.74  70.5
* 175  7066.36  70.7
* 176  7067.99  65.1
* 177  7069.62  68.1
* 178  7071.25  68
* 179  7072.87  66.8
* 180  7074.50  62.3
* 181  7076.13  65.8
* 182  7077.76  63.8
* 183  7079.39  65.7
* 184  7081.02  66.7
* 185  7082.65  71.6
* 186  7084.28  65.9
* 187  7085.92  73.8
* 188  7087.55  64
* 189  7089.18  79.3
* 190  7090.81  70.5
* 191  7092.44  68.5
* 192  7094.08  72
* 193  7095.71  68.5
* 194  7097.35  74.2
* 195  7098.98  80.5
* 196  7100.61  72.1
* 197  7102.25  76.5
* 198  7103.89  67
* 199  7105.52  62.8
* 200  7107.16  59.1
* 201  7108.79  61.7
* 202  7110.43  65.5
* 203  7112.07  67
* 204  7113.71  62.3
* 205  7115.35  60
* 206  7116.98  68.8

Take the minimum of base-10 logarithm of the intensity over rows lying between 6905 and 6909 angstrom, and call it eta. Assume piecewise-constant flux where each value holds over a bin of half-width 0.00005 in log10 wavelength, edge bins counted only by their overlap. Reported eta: 1.818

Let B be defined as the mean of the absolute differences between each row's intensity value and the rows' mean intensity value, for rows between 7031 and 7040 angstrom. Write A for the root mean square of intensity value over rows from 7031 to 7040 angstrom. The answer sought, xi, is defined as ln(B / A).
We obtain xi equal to -3.3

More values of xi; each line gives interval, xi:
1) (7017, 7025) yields -2.9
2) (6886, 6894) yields -3.1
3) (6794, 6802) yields -2.3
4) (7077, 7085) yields -3.5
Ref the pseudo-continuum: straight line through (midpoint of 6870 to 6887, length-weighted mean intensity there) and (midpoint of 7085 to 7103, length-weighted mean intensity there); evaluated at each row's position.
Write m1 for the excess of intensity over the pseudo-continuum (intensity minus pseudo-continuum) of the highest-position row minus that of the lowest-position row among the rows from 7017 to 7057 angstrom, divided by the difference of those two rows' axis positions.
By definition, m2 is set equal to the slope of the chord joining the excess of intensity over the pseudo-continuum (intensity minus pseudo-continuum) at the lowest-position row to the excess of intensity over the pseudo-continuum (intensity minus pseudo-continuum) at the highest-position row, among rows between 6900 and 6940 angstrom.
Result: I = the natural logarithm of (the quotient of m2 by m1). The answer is 0.5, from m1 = -0.2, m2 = -0.29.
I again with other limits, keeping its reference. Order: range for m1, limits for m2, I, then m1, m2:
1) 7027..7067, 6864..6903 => -1.0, 0.3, 0.10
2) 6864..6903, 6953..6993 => 0.7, 0.1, 0.19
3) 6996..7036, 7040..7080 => -1.2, -0.2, -0.05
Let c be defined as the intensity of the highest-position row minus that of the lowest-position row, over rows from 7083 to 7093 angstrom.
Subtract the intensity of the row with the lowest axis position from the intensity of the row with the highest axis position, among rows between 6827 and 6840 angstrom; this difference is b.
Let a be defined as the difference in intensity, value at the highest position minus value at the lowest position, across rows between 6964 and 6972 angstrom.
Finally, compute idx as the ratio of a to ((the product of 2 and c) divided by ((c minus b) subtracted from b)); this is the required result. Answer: 15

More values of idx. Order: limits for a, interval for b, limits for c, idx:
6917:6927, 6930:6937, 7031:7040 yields 2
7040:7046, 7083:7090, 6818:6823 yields 18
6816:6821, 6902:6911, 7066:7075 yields 5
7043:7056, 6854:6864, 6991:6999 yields 0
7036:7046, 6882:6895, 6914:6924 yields 0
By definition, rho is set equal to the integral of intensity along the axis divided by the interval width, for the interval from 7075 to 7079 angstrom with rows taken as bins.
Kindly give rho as 65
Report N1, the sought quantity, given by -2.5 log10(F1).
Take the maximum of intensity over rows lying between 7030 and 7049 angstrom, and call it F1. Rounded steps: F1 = 66.9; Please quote -4.56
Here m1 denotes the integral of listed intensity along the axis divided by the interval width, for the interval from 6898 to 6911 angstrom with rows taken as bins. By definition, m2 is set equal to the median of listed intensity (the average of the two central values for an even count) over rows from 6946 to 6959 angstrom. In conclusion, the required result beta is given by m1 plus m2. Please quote 129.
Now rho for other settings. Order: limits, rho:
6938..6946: 61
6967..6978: 65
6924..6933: 63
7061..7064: 73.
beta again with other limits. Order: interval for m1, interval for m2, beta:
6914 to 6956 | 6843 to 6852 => 132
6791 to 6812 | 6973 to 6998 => 128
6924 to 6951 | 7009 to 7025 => 127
